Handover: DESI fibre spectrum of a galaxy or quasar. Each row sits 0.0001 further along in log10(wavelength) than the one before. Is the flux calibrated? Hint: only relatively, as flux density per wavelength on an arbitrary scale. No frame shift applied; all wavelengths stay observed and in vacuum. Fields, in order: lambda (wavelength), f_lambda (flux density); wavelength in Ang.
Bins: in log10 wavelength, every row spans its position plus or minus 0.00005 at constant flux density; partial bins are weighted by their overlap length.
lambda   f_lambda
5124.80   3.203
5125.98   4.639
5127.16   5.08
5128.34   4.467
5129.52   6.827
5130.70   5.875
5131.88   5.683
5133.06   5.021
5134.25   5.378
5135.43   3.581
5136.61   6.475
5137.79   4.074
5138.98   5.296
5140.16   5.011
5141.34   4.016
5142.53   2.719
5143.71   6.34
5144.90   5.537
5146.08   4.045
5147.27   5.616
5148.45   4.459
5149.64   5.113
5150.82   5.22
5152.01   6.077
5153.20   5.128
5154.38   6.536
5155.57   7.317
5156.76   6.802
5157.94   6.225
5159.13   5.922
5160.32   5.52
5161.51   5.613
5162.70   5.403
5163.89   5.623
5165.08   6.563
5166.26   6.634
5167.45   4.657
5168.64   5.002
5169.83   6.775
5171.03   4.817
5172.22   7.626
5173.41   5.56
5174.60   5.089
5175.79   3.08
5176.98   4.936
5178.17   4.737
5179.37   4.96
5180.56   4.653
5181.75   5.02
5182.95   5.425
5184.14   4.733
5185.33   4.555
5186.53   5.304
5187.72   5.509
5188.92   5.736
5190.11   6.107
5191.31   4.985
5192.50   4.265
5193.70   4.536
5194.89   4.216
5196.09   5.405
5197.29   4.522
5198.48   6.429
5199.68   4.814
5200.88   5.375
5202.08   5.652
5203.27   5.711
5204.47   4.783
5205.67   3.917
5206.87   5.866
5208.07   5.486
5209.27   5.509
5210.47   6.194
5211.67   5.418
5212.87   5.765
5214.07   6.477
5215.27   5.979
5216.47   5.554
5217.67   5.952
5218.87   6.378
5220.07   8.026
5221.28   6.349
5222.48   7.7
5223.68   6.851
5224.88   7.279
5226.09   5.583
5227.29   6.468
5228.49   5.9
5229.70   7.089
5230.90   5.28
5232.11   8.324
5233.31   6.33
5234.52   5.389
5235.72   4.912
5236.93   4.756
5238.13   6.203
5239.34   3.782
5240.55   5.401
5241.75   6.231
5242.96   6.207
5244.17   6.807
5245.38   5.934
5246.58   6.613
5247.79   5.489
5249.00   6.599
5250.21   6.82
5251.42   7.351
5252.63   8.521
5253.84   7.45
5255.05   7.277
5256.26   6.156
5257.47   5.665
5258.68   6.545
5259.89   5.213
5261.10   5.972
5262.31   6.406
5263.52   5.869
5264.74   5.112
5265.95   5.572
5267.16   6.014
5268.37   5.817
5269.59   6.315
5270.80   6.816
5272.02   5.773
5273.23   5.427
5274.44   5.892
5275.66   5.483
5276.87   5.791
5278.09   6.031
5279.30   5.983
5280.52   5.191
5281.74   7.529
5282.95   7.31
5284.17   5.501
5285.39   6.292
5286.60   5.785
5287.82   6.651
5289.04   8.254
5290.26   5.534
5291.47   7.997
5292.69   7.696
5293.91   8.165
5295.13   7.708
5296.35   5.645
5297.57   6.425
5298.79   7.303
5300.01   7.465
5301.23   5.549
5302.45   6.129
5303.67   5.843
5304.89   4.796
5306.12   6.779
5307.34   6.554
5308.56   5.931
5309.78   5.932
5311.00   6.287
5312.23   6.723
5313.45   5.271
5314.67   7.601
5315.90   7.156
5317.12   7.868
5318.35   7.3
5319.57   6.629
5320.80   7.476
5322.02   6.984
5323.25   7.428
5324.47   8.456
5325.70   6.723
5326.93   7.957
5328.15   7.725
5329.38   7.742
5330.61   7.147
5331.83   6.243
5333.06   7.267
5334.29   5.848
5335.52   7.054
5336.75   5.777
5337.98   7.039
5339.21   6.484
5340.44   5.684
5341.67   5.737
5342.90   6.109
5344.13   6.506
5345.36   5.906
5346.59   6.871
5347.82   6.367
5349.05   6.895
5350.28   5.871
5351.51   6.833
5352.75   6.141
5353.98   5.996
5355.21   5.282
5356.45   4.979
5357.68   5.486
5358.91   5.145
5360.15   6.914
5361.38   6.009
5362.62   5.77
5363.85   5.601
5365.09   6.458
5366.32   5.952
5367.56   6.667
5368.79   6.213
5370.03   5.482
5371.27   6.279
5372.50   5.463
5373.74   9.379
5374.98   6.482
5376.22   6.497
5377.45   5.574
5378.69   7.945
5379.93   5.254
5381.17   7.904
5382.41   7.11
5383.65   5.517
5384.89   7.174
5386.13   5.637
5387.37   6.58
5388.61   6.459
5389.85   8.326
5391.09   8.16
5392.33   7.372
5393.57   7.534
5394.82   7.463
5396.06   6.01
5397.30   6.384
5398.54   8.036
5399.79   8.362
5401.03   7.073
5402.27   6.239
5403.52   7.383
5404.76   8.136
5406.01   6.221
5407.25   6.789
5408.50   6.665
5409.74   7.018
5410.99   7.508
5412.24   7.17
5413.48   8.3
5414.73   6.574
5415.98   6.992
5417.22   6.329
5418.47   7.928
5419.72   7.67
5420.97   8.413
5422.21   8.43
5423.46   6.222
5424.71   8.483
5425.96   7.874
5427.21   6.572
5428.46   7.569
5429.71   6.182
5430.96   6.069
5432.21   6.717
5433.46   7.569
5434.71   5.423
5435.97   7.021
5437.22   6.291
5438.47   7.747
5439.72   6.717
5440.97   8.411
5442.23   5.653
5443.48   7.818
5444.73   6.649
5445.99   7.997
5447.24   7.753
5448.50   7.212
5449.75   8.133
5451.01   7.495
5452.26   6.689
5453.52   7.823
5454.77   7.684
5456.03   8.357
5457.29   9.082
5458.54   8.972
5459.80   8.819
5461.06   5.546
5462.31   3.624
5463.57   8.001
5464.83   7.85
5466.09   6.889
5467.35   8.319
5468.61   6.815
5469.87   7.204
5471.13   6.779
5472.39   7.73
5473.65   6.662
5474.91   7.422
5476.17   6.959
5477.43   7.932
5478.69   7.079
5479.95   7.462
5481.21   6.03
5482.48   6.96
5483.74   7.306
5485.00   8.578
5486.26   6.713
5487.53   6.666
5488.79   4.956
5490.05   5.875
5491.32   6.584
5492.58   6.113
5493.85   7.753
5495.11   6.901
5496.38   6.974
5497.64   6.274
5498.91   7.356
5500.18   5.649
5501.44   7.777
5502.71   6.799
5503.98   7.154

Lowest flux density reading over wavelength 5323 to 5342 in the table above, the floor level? 5.684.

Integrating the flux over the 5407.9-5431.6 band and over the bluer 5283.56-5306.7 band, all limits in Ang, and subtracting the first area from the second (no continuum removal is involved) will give -19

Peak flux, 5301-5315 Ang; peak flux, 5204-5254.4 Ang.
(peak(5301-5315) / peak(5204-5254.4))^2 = 0.80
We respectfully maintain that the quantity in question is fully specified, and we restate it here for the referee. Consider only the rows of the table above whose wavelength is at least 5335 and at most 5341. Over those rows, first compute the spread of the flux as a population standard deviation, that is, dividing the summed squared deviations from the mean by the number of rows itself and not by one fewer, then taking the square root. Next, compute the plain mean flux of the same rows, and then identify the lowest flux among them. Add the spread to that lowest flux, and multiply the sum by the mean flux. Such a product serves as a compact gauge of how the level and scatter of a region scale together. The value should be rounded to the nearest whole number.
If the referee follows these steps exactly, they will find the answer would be 40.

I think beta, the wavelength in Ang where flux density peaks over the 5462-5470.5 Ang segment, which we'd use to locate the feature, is 5467.35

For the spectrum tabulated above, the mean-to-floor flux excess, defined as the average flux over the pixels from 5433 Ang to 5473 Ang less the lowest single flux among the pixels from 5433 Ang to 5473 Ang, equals 3.7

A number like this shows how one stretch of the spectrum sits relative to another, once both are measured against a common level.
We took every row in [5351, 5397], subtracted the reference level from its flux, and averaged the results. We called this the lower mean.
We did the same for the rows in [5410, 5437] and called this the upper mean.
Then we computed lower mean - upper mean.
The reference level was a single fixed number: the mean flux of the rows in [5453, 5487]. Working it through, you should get -0.7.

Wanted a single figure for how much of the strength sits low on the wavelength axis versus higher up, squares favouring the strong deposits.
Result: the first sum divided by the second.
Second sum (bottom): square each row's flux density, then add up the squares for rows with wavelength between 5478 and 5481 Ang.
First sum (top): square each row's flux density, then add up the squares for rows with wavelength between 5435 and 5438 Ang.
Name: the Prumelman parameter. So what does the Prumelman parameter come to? 0.84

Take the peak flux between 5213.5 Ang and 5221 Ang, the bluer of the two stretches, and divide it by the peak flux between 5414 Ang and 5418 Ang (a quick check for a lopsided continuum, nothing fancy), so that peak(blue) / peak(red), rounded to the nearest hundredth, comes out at 1.15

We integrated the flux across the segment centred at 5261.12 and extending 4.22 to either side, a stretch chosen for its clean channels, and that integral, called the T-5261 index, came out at 49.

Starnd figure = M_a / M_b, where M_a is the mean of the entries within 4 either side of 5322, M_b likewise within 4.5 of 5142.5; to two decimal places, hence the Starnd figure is 1.55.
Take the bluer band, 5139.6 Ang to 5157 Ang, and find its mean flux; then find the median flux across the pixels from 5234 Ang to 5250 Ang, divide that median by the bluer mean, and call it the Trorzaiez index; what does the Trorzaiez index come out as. 1.1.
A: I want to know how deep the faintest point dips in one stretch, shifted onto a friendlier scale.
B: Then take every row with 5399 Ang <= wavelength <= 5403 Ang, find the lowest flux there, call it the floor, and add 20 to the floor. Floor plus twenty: 26.2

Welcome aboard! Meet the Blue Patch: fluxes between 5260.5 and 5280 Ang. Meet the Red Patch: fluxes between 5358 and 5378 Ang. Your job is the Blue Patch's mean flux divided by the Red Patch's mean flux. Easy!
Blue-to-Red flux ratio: 0.944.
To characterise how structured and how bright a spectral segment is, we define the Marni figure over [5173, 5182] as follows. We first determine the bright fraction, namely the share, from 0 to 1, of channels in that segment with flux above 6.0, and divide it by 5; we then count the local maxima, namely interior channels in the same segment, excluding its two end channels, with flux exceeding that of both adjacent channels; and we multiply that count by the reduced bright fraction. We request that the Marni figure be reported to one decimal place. 0.0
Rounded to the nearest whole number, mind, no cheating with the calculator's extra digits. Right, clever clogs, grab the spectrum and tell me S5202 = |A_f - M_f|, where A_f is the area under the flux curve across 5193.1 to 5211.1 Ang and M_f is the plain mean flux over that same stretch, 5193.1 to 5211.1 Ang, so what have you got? 89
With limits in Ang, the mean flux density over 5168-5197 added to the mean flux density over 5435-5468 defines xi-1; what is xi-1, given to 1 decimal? 12.5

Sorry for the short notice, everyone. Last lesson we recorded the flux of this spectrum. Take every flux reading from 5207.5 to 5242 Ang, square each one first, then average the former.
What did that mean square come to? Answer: 38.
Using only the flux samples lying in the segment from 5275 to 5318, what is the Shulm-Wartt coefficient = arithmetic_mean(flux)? 6.5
